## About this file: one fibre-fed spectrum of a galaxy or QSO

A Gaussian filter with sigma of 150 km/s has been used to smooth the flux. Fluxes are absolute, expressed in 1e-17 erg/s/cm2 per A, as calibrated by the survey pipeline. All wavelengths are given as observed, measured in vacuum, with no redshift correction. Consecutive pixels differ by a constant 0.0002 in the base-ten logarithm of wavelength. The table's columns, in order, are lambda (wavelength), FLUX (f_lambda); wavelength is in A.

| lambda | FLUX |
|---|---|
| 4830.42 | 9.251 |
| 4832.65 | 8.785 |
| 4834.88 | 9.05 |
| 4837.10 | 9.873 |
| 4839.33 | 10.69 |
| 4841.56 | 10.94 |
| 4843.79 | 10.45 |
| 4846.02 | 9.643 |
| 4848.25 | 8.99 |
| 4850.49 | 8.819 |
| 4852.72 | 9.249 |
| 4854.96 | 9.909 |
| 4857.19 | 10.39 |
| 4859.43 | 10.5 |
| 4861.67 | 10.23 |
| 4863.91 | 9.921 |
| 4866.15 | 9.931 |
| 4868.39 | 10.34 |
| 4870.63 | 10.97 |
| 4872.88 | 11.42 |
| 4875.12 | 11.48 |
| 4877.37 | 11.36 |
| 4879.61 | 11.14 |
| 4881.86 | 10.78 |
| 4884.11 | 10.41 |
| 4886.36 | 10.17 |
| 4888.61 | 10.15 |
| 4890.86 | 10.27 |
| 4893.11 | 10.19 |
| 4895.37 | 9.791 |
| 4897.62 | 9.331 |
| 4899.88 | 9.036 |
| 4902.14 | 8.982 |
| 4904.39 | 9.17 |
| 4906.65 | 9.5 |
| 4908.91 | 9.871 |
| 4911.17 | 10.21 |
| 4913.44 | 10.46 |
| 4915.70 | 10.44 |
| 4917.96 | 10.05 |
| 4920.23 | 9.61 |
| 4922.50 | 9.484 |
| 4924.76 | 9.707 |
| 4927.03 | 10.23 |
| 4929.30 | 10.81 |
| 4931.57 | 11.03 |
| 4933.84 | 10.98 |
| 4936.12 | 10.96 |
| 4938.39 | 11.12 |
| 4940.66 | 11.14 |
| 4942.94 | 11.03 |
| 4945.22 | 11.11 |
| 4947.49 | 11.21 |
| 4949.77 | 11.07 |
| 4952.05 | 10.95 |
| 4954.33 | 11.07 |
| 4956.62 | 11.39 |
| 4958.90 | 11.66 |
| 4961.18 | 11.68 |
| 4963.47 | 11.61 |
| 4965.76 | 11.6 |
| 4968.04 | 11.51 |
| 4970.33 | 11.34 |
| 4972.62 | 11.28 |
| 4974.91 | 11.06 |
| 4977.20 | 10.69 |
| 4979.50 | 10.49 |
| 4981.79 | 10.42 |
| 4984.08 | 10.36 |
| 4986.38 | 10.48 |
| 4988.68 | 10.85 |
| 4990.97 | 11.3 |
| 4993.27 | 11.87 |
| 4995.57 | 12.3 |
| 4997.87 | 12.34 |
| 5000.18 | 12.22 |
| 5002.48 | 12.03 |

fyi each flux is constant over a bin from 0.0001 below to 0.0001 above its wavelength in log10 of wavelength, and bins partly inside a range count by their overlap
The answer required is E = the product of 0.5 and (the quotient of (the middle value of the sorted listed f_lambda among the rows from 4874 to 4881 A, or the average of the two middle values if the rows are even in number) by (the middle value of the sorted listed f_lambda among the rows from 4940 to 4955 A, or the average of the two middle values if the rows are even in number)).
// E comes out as 0.513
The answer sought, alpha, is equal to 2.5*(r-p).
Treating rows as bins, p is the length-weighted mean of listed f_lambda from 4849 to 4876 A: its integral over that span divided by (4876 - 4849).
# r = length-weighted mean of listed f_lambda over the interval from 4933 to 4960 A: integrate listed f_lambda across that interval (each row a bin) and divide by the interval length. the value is 2.3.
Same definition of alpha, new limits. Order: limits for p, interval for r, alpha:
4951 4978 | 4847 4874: -3.2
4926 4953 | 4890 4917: -3.0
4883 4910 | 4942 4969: 4.0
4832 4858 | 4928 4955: 3.2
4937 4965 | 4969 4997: -0.5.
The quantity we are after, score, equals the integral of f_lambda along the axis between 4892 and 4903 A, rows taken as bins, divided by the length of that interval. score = 9.5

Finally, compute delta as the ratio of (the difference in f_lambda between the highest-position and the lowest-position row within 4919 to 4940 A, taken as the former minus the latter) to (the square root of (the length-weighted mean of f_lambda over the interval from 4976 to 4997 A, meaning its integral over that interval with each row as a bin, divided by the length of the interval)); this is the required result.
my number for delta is 0.5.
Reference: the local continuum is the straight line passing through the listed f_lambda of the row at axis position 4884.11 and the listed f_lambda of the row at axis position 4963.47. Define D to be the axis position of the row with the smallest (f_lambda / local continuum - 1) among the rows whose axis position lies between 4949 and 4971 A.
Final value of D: 4952.05 A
